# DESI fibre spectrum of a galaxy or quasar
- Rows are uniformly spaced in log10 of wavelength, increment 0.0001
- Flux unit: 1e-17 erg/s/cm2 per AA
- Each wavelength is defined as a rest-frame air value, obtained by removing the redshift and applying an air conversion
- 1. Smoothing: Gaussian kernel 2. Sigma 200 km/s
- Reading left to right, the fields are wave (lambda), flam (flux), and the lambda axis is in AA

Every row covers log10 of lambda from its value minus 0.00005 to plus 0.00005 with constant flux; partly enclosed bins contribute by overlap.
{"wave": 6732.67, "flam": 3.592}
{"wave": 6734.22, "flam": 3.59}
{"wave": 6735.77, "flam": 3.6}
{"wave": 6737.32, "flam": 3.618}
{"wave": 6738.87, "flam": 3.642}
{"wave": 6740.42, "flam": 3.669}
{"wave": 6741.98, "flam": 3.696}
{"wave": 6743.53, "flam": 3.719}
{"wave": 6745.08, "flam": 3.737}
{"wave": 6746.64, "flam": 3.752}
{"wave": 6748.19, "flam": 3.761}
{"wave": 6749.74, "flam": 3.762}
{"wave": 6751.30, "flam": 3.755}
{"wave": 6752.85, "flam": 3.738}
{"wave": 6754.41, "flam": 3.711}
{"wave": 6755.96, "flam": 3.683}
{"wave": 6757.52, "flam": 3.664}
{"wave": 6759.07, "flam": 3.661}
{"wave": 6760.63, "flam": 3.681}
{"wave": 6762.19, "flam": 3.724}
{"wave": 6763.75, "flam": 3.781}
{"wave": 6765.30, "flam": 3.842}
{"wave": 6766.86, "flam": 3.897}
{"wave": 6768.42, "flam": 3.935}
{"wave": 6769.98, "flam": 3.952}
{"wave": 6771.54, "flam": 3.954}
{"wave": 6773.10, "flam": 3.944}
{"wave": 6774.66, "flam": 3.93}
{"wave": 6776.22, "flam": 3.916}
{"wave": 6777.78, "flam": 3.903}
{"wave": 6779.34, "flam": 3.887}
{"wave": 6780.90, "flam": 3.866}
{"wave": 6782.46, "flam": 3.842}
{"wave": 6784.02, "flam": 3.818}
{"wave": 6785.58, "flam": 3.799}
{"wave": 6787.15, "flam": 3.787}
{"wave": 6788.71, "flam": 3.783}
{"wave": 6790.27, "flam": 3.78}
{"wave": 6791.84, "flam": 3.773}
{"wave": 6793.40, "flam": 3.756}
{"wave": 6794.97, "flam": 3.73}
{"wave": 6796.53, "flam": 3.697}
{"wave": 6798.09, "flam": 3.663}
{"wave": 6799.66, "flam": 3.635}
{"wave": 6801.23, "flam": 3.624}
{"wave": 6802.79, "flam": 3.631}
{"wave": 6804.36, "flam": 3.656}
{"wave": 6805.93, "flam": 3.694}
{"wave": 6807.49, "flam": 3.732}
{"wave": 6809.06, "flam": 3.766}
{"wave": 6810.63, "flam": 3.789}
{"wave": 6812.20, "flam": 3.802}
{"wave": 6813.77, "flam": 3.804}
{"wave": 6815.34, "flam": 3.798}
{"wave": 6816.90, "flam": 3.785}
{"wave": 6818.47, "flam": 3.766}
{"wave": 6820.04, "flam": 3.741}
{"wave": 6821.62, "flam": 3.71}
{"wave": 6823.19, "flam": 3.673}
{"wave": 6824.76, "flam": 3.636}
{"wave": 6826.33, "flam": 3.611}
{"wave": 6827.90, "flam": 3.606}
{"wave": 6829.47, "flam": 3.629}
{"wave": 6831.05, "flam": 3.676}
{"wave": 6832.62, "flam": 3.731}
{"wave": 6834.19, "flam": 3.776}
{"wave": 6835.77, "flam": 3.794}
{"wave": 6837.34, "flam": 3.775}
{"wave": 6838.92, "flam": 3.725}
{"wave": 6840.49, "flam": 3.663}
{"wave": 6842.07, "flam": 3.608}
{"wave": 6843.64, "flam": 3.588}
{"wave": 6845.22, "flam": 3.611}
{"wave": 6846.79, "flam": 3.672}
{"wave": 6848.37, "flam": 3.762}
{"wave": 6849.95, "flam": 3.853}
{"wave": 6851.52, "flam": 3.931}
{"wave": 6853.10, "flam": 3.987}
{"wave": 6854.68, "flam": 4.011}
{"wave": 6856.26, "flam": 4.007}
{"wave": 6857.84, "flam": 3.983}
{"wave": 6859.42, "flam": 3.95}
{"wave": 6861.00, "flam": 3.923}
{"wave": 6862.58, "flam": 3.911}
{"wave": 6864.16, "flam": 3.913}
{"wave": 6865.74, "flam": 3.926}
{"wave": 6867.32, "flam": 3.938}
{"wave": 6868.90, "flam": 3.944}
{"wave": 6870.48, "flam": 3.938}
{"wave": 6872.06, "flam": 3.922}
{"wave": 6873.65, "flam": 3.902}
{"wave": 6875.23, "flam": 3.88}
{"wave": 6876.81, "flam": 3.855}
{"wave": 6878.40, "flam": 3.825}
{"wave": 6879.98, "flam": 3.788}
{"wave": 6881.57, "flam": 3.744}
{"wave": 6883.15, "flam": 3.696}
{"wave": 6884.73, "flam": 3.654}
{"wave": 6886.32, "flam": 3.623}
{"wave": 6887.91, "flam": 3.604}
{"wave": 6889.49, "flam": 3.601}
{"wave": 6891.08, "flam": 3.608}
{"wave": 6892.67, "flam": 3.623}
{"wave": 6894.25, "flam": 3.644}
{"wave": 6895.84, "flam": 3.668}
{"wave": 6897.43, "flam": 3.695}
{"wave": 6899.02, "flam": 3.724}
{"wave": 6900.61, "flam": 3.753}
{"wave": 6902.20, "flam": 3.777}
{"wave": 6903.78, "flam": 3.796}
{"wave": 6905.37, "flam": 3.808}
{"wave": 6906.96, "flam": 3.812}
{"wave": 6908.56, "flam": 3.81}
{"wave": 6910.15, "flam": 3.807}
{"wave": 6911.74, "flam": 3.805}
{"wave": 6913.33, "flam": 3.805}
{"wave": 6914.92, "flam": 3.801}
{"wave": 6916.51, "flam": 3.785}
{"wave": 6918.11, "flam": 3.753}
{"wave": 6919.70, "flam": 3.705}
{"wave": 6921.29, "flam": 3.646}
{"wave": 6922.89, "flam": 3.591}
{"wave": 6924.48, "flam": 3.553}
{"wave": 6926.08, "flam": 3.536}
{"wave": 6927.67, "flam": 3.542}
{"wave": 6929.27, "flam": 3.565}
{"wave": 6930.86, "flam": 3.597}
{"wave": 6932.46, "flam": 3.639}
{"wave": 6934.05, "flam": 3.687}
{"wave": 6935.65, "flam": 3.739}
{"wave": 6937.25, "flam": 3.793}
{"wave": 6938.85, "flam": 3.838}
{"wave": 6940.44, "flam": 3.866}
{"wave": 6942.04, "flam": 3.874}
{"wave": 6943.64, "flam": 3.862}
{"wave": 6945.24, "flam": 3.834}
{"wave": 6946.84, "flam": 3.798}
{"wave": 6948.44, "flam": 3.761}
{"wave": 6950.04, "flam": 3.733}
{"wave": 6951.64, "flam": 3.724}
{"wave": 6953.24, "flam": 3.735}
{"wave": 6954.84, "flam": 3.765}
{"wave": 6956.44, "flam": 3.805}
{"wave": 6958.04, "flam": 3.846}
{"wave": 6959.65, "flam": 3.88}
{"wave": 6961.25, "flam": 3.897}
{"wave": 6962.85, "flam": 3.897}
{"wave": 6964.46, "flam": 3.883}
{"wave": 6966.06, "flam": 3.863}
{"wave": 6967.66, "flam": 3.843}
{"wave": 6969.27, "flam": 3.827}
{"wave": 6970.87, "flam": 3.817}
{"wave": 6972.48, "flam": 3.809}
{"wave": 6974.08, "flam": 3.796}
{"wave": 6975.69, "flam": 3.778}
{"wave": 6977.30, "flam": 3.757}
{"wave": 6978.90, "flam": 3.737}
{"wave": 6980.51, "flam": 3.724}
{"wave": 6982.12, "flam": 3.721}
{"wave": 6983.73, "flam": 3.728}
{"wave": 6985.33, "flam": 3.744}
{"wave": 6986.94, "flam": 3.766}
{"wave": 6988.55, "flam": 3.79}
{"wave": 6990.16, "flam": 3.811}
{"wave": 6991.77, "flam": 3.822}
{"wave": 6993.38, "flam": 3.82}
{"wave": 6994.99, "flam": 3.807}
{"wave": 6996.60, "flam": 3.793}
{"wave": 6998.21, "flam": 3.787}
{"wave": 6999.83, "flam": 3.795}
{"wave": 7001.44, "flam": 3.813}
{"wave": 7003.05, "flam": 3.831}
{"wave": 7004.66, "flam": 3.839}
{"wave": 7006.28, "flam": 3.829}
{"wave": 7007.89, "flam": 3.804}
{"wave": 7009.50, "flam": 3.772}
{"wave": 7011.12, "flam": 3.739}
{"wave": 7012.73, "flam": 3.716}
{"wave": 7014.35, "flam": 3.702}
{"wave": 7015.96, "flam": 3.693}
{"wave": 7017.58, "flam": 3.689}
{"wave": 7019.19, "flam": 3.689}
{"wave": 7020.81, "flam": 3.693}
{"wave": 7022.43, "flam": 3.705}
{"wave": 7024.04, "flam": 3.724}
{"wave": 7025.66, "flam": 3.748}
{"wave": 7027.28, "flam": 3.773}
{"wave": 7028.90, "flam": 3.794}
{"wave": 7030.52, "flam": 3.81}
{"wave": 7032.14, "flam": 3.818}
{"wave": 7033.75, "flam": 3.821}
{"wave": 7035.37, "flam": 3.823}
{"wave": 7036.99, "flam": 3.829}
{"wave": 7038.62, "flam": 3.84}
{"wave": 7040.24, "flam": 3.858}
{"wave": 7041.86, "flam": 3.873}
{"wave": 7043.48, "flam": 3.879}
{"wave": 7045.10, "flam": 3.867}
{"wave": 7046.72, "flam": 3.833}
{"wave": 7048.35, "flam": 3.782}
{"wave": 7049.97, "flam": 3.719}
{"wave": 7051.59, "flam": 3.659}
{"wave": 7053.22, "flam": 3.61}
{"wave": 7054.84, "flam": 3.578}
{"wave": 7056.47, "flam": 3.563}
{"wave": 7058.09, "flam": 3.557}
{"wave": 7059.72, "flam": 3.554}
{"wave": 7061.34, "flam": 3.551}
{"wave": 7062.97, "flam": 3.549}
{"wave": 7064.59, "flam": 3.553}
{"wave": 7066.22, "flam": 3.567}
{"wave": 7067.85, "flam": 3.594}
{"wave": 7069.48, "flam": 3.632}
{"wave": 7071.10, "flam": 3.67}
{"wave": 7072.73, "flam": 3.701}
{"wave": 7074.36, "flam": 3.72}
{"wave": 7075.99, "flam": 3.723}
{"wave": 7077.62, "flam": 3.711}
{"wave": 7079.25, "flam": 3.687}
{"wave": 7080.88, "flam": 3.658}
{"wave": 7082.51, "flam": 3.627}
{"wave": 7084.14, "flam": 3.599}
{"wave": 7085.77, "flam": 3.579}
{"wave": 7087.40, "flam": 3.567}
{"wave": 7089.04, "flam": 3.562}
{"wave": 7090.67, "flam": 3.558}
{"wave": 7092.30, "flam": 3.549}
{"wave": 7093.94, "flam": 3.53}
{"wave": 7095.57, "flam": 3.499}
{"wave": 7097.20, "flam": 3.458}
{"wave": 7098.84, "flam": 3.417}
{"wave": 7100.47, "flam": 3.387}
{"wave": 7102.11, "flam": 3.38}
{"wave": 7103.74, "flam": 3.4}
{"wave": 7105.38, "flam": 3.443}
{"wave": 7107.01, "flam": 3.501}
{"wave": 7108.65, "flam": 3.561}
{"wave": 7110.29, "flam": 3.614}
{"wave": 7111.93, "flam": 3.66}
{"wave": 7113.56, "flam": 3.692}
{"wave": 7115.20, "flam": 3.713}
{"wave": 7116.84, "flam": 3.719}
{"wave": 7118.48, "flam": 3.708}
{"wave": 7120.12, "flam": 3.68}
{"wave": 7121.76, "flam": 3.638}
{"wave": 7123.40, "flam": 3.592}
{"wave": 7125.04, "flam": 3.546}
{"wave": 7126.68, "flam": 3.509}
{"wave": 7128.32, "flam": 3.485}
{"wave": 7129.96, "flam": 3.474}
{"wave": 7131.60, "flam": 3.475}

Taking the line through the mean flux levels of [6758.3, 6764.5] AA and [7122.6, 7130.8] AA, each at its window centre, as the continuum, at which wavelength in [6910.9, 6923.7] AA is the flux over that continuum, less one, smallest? 6922.89 AA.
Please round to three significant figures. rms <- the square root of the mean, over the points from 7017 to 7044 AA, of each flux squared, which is 3.79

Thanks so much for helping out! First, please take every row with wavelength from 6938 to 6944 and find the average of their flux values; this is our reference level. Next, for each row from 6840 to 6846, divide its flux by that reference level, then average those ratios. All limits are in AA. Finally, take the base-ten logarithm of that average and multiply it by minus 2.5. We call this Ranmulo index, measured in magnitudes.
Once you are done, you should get 0.07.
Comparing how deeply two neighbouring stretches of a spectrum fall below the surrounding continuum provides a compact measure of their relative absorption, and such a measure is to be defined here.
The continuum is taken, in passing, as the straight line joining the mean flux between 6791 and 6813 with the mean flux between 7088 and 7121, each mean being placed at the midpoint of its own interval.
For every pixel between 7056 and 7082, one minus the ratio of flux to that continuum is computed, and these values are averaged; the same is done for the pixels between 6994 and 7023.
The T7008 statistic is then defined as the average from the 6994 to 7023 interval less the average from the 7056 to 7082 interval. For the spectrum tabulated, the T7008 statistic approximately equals -0.029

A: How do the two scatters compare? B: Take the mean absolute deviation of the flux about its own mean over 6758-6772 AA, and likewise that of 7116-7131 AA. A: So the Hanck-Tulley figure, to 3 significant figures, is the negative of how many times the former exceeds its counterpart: -1.24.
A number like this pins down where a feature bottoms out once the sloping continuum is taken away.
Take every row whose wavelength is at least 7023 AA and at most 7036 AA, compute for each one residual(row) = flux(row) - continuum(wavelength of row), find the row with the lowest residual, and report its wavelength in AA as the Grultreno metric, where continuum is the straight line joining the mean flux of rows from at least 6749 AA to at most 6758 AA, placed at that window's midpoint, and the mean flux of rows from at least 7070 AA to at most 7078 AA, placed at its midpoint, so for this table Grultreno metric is 7024.04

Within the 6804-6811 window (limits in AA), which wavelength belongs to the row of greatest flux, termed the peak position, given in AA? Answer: 6810.63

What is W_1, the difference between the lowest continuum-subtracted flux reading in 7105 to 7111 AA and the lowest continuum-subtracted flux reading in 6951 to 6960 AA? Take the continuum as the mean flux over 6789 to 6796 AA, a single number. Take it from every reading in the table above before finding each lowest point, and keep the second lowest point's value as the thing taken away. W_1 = -0.28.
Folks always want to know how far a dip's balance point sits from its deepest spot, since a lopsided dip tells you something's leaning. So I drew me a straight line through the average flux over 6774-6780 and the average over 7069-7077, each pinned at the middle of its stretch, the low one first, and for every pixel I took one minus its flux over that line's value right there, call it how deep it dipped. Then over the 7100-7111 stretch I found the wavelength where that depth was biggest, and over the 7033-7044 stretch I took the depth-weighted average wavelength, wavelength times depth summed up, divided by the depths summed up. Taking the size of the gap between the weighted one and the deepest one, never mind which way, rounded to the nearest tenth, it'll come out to 62.9 AA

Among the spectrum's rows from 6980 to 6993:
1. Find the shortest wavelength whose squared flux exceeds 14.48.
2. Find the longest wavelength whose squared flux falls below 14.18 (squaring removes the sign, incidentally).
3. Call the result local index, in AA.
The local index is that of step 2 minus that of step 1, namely -4.8 AA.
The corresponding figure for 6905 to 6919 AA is 12.7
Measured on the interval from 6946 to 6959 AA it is -3.2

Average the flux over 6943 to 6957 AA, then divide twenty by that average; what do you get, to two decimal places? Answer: 5.29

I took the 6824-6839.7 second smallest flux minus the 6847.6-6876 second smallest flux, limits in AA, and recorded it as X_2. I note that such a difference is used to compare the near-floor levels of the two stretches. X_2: -0.24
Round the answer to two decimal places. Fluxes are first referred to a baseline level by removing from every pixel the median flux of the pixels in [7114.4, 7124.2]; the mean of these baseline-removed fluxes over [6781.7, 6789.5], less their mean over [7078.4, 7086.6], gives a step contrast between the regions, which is 0.18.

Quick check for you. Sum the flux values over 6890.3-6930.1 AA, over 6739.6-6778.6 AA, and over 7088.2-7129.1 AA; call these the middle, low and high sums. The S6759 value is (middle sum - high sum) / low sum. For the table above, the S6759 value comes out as 0.040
